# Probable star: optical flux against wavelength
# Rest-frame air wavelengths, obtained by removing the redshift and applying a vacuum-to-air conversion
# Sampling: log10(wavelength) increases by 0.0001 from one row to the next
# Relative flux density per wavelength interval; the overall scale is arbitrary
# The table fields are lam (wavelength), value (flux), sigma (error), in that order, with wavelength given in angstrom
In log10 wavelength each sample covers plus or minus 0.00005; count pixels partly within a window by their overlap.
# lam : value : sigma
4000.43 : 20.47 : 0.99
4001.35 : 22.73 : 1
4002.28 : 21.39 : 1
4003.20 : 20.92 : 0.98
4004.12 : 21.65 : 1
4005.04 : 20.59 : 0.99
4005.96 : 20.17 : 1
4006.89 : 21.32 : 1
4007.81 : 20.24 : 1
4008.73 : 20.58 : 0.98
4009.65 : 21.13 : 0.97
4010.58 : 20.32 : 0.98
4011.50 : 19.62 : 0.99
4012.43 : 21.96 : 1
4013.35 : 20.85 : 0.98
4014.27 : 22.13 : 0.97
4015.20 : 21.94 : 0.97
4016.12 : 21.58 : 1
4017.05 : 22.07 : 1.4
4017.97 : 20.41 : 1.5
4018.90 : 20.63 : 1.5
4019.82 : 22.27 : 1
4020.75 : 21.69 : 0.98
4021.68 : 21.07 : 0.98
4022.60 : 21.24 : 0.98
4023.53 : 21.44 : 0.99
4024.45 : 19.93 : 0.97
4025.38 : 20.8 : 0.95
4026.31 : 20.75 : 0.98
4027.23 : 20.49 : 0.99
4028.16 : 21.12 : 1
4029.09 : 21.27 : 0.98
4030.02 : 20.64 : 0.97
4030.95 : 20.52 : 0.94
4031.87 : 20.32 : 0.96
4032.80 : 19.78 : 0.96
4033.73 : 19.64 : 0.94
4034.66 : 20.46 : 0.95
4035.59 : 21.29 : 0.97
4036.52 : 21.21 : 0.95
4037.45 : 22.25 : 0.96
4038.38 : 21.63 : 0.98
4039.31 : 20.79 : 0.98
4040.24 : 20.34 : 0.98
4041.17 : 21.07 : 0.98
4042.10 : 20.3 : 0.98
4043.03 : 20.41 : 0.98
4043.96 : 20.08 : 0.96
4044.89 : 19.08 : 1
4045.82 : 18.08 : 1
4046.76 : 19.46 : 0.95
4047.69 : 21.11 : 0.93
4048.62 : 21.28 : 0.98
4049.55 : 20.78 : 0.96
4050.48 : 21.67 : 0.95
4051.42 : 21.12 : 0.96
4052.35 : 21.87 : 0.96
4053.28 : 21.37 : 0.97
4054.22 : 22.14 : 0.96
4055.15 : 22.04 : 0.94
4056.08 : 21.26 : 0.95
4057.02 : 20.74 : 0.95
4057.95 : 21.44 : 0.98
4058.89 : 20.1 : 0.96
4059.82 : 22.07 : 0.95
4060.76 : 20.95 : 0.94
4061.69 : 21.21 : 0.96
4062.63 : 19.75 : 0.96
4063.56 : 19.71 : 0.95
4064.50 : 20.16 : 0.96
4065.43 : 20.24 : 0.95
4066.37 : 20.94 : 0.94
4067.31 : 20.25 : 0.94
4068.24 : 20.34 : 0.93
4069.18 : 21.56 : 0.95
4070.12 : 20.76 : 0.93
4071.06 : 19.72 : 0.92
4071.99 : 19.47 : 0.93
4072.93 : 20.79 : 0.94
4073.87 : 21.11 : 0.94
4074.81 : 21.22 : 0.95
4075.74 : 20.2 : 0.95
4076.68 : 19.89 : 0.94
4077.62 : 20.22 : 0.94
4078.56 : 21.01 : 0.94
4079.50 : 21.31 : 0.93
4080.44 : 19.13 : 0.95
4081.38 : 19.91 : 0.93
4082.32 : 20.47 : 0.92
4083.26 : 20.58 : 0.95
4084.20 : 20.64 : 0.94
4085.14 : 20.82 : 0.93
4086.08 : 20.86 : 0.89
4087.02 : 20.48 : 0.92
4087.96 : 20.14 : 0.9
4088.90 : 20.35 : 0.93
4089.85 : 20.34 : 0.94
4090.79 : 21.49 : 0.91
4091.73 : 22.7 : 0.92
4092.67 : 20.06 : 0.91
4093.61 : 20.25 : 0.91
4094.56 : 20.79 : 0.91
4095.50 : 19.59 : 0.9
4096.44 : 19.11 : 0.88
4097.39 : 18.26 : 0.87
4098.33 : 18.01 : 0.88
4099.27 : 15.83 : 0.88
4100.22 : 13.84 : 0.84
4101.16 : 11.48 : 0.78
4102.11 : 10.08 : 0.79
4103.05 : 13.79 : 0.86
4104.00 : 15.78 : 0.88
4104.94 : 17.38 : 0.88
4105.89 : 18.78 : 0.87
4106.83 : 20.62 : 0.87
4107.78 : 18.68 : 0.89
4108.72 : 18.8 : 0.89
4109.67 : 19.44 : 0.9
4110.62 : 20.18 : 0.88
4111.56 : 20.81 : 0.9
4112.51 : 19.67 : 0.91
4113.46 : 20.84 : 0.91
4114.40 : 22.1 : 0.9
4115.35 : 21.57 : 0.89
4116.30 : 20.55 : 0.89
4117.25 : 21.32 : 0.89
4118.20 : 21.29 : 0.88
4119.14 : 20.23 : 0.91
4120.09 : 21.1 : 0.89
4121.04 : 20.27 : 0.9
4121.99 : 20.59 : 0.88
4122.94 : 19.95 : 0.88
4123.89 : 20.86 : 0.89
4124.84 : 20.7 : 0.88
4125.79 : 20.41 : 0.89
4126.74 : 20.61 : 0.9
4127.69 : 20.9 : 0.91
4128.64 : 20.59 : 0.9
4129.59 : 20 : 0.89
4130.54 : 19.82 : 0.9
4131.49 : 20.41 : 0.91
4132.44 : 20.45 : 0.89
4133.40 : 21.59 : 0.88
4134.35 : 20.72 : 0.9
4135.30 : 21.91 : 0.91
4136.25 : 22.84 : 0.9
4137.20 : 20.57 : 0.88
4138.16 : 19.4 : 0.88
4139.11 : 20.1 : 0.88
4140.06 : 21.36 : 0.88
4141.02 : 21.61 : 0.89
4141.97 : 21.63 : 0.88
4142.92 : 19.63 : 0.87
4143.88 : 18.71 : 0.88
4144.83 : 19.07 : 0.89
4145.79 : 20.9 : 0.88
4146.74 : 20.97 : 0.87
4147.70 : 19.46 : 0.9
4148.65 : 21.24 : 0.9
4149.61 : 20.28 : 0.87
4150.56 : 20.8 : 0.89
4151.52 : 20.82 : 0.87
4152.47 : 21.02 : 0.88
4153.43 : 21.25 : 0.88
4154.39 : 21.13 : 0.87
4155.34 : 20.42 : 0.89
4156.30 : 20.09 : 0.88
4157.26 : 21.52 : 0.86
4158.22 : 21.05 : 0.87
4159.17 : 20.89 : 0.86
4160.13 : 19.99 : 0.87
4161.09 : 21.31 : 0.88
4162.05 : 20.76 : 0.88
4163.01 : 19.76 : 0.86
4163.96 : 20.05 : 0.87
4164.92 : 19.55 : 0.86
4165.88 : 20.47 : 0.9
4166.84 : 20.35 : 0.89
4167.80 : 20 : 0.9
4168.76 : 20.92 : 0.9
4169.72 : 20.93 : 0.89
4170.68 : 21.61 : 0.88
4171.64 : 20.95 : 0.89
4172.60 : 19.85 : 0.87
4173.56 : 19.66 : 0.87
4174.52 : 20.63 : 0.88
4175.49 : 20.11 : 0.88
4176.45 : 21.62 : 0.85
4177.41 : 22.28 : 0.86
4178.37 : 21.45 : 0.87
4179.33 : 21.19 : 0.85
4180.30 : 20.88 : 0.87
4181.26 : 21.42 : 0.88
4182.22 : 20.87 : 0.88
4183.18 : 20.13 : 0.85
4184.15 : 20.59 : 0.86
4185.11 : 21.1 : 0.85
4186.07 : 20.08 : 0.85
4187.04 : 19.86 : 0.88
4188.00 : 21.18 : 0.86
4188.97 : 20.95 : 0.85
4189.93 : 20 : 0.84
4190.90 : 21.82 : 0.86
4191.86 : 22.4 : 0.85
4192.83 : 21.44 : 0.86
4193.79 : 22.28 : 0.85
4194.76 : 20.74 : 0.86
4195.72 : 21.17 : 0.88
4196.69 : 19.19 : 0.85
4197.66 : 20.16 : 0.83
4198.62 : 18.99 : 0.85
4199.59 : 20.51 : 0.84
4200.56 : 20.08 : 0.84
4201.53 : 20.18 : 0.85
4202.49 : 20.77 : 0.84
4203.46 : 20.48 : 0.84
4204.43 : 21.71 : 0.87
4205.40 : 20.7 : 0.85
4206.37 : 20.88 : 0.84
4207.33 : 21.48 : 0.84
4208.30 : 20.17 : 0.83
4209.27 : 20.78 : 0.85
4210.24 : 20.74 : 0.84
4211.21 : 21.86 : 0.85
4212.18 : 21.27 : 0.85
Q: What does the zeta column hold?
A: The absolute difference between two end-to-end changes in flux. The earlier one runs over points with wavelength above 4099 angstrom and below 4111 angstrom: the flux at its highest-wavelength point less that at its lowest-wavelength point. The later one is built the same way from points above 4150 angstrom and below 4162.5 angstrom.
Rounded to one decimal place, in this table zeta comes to 4.4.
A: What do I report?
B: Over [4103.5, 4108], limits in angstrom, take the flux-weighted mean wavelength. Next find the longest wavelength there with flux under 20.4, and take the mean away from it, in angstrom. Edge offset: 1.8 angstrom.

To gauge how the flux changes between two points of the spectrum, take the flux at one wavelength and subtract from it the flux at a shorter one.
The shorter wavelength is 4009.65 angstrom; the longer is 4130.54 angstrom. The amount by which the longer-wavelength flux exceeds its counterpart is -1.3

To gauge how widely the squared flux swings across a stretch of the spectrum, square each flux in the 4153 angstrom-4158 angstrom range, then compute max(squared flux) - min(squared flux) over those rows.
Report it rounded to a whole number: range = 60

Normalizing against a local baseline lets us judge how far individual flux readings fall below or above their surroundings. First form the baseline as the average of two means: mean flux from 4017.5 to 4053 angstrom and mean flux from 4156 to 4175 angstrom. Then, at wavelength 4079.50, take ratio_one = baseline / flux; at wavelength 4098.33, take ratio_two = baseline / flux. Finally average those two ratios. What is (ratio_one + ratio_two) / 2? 1.057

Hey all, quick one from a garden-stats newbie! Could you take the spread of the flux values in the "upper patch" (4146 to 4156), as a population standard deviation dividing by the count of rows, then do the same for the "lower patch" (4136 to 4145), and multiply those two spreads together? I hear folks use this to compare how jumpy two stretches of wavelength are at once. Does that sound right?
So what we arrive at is 0.67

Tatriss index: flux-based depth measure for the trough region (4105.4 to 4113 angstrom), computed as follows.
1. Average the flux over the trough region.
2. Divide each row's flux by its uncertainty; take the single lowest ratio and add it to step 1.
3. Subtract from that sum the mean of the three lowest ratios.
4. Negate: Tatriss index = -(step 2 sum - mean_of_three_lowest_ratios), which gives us -19.4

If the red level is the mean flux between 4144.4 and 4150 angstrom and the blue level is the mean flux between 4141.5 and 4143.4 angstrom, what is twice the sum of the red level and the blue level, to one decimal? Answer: 81.9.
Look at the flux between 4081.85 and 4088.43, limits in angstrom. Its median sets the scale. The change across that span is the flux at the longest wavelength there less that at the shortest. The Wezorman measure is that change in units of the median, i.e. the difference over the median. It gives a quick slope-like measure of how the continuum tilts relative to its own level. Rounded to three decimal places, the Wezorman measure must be -0.016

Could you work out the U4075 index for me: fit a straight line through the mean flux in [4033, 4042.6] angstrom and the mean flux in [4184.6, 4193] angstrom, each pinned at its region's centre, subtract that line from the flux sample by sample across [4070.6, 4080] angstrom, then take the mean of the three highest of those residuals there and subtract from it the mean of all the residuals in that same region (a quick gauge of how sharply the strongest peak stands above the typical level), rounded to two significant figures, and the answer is 0.72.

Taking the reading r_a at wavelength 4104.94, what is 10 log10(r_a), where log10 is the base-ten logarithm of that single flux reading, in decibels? 12.4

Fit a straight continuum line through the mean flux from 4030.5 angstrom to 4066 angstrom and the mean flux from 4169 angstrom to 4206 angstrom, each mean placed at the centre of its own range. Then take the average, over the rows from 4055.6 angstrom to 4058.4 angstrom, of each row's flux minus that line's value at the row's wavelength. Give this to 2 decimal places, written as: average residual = 0.41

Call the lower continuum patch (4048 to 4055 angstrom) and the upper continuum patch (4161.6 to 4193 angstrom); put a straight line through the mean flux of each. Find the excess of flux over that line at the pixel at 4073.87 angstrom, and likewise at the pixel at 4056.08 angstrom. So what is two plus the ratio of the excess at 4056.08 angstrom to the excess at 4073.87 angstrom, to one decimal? 2.8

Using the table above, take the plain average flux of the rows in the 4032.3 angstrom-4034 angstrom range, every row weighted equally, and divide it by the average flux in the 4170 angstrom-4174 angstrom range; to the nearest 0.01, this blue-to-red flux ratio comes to 0.96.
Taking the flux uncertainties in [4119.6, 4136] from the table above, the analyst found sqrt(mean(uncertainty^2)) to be 0.89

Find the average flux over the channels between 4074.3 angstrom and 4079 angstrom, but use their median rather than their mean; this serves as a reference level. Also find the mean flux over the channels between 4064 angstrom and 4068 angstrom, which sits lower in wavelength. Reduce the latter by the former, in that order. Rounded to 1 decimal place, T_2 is 0.2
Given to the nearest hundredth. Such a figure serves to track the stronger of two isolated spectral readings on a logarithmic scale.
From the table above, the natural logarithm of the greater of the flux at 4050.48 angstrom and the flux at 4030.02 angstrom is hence 3.08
